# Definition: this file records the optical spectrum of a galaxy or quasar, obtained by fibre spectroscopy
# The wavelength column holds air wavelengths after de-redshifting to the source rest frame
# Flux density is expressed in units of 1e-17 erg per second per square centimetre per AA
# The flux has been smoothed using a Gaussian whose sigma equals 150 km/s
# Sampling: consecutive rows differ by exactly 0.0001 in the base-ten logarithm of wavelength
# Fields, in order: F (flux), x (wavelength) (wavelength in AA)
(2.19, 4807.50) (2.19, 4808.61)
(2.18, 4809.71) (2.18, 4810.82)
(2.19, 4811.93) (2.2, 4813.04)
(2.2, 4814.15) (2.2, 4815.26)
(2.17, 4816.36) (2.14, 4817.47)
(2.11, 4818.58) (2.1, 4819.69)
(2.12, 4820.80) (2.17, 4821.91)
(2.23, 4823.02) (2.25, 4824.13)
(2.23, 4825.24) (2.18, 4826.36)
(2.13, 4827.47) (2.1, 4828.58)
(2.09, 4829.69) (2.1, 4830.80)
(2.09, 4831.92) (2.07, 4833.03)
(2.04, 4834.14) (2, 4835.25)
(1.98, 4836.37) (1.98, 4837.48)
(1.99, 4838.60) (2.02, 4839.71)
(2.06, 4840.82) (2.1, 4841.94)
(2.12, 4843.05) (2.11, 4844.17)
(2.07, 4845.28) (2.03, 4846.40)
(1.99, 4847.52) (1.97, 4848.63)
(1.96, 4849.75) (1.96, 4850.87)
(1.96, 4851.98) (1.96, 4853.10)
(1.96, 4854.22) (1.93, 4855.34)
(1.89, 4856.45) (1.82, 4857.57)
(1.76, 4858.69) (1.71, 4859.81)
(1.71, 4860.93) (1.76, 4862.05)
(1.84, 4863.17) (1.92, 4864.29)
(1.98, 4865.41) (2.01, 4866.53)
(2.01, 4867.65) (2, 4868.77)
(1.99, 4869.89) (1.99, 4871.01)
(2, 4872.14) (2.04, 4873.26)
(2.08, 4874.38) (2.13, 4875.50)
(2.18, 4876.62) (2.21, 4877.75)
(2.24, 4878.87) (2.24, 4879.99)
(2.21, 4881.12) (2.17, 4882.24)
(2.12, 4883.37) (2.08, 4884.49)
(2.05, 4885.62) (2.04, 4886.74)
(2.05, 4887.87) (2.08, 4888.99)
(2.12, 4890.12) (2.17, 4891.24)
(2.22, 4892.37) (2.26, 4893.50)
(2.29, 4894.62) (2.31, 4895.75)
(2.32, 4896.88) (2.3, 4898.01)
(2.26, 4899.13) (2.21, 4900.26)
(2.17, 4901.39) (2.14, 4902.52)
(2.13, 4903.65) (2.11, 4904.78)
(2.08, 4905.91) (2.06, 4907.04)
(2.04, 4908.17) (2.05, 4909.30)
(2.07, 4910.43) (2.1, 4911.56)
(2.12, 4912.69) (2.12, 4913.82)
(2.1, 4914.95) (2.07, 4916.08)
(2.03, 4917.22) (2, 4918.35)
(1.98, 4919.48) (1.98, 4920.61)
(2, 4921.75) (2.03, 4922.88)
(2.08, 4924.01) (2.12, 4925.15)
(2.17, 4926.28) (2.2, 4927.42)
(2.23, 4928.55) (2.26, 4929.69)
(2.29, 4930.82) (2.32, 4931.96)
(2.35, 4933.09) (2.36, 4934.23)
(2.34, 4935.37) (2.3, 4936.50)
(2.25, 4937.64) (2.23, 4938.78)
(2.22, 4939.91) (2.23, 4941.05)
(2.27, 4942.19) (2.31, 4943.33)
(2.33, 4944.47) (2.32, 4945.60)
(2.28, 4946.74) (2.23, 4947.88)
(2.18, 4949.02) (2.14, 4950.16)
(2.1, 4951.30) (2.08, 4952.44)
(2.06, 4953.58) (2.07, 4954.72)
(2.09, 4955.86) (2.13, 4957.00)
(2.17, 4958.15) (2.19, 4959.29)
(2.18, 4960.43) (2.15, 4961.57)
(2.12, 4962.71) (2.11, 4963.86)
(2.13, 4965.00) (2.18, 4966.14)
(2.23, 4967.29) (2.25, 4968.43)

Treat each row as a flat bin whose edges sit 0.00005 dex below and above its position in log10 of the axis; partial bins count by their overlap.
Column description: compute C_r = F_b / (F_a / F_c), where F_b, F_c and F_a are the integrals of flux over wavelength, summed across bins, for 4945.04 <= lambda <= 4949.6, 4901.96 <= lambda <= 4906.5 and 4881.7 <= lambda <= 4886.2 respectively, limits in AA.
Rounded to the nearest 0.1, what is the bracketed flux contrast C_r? 10.4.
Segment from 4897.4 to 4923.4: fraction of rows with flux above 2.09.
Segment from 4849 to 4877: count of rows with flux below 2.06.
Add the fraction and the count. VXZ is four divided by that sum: 0.18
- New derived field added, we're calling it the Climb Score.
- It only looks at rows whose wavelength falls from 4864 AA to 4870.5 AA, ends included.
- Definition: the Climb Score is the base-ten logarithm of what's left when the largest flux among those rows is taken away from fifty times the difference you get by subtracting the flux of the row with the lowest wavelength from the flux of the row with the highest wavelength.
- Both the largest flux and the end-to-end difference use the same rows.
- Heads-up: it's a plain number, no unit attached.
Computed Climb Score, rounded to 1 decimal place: 0.2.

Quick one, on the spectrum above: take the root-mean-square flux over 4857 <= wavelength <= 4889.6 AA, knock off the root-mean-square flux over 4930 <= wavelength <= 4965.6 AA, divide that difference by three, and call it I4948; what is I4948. -0.064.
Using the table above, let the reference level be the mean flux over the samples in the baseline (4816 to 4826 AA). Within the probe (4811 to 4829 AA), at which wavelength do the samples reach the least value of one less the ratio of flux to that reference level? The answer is 4824.13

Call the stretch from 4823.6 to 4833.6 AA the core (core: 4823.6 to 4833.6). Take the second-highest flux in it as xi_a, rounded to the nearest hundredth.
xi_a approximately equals 2.23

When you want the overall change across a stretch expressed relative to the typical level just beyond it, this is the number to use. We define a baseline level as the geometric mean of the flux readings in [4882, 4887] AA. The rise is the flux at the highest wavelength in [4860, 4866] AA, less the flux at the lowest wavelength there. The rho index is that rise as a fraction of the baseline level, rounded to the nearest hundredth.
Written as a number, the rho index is 0.13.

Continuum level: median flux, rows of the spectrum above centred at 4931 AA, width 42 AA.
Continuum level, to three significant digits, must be 2.20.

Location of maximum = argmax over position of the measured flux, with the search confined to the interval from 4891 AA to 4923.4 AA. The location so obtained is 4896.88 AA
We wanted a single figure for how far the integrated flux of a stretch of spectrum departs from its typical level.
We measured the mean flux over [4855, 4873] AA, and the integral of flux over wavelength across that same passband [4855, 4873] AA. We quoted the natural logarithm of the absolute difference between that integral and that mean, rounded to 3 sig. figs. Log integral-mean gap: 3.47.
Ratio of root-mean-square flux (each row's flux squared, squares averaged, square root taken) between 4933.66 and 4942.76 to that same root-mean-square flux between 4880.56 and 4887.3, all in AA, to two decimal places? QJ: 1.08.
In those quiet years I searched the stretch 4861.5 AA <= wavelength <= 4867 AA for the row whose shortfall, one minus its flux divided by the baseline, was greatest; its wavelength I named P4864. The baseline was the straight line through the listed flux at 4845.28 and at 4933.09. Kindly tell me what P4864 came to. 4862.05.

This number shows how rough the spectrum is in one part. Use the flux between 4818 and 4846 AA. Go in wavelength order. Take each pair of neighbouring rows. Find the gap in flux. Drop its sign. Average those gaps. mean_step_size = 0.0267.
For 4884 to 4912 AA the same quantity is 0.0275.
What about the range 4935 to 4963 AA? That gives 0.0292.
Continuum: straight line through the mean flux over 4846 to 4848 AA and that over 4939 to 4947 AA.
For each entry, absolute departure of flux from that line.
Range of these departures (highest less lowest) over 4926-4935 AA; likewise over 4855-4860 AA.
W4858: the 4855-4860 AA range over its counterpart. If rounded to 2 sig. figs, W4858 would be 2.4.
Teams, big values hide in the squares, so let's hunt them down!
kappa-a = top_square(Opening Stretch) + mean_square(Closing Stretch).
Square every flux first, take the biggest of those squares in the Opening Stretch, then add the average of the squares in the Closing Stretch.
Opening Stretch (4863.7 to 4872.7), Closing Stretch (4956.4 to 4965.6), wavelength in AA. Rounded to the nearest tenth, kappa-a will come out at 8.7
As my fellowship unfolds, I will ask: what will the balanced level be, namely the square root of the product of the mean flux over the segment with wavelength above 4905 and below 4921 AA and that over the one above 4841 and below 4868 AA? 2.00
